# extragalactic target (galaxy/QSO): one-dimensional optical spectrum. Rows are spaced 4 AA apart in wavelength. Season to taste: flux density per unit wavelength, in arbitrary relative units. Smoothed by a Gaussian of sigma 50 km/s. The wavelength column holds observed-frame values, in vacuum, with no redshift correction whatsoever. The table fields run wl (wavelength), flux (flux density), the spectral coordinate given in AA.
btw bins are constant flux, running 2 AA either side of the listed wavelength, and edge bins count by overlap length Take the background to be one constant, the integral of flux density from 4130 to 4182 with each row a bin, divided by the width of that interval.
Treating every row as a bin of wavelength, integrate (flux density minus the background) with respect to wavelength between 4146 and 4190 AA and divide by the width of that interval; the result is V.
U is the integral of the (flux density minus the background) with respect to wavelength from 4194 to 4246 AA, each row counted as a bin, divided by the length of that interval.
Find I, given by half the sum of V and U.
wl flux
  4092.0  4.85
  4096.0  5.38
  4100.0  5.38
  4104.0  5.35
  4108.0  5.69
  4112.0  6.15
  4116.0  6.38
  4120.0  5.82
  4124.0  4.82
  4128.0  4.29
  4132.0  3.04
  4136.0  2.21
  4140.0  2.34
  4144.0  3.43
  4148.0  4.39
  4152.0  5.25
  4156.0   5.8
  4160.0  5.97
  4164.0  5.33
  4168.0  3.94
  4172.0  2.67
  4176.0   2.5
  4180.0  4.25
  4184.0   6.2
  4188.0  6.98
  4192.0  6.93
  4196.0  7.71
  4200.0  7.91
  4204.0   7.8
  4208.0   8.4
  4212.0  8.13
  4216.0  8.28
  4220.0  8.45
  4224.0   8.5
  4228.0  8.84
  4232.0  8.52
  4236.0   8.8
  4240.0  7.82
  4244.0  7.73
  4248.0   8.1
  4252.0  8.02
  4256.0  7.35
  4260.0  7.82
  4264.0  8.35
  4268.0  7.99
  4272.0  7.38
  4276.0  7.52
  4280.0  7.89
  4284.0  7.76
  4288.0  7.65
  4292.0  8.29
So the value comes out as 2.6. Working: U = 4.3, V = 0.9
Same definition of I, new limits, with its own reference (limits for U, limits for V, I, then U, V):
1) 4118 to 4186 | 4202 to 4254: 2.3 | 0.3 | 4.3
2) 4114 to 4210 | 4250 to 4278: 2.5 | 1.2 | 3.8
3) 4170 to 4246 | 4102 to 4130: 2.4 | 3.2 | 1.6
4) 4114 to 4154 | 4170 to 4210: 1.2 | 0.3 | 2.2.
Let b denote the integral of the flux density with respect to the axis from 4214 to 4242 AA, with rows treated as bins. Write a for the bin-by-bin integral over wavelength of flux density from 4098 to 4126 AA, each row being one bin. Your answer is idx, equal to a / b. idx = 0.7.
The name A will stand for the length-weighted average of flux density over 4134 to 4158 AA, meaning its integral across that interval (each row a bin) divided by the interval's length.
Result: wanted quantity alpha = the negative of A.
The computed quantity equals -4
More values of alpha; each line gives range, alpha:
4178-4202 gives -7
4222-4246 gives -8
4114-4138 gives -4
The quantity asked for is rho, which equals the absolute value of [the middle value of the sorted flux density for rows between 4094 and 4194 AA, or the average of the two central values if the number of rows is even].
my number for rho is 5.3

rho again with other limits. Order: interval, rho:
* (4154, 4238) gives 7.7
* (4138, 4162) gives 4.8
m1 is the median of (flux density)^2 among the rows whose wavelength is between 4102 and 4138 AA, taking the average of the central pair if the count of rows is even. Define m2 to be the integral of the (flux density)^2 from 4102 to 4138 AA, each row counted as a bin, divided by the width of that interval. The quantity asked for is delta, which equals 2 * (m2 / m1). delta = 1.78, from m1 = 29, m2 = 25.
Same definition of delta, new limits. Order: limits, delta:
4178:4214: 1.77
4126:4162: 2.00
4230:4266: 2.02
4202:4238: 1.99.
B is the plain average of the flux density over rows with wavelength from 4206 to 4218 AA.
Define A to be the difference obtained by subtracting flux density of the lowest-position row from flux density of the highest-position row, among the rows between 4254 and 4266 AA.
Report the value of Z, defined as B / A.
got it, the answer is 8.3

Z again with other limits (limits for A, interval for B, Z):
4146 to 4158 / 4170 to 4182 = 2.2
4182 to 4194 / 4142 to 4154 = 6.0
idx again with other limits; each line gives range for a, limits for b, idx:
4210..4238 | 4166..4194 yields 1.8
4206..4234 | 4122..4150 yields 2.4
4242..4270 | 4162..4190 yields 1.7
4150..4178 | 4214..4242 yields 0.5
